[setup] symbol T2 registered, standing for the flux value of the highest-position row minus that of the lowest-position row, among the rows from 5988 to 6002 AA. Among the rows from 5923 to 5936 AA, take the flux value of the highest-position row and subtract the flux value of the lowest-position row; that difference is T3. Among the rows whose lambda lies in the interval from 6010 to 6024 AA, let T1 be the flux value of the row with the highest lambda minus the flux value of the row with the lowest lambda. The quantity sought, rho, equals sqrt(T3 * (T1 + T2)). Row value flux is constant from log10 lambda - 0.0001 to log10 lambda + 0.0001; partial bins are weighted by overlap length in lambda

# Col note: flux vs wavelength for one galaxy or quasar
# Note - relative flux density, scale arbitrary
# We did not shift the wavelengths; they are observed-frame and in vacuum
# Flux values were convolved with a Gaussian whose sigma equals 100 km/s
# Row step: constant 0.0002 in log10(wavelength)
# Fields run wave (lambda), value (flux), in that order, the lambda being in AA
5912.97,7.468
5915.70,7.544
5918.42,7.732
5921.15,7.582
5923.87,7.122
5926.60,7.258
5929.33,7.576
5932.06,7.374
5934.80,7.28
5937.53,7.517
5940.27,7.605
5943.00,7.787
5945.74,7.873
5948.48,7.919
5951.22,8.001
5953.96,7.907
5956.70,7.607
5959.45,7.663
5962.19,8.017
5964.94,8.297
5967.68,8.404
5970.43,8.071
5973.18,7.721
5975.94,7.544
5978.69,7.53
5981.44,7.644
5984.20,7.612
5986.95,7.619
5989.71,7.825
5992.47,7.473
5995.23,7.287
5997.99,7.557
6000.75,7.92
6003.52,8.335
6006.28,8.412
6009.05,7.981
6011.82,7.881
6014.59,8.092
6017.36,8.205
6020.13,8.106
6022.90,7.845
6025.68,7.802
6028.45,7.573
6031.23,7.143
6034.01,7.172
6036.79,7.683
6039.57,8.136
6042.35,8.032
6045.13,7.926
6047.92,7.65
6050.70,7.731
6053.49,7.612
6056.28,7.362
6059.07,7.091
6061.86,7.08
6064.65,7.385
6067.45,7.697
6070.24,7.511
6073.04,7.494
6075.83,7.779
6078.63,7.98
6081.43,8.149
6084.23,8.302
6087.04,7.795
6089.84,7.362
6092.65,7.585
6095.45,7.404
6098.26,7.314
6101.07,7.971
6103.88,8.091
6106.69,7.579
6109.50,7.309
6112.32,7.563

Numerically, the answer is 0.1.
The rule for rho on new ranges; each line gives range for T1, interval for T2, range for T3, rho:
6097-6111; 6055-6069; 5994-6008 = 0.6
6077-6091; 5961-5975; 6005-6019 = 0.4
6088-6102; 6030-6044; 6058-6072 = 0.8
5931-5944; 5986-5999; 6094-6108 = 0.2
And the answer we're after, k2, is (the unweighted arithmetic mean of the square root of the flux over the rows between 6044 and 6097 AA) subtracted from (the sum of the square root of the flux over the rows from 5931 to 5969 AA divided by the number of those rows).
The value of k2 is 0.032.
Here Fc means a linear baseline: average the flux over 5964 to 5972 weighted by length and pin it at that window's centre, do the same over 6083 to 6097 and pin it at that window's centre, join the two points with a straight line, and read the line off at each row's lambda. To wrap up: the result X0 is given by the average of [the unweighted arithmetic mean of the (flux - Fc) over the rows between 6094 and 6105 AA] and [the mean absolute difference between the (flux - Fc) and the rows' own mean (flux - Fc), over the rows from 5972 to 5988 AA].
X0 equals 0.06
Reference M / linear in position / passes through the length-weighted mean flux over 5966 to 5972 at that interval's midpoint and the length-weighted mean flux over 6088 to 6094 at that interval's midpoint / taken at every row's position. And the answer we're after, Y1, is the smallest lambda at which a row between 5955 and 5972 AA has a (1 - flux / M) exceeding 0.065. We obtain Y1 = 5956.70 AA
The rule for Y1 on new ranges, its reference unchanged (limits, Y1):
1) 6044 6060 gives 6059.07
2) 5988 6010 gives 5992.47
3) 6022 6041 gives 6031.23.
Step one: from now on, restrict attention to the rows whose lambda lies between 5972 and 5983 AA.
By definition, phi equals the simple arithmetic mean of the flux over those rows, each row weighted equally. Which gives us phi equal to 7.61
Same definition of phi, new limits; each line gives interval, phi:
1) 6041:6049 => 7.87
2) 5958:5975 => 8.03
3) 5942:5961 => 7.82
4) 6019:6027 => 7.92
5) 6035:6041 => 7.91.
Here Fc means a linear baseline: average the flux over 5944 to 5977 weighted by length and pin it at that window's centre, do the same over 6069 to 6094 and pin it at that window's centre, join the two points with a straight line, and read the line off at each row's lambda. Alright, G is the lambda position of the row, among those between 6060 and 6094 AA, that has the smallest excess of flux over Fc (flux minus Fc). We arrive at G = 6061.86 AA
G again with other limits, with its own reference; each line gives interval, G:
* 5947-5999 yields 5995.23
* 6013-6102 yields 6061.86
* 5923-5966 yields 5923.87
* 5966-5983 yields 5978.69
